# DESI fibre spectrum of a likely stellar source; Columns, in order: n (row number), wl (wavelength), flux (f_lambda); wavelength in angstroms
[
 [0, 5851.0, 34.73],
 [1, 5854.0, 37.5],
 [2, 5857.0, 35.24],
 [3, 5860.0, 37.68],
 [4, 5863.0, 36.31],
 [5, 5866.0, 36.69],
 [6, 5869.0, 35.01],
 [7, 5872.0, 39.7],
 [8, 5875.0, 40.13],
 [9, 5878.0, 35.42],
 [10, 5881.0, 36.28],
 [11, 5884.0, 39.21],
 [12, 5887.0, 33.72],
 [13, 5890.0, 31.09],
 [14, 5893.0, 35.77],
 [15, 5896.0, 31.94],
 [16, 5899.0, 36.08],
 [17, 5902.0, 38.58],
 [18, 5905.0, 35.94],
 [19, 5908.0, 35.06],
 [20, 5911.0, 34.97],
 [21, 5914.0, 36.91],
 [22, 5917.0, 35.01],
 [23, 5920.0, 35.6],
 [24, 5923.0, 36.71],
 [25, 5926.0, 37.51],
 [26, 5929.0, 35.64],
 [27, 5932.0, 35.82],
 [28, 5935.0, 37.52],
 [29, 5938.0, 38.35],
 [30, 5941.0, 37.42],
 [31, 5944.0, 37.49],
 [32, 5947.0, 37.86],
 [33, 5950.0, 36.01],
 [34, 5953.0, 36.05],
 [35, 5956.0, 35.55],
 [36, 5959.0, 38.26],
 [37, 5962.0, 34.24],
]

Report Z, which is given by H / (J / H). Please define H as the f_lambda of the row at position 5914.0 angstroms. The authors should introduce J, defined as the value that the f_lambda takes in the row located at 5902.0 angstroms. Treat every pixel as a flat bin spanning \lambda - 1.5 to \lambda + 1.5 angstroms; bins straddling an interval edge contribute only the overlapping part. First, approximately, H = 36.91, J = 38.58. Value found 35.3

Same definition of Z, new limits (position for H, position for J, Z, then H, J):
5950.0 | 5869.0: 37.0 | 36.01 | 35.01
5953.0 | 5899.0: 36.0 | 36.05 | 36.08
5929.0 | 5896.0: 39.8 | 35.64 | 31.94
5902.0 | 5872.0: 37.5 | 38.58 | 39.7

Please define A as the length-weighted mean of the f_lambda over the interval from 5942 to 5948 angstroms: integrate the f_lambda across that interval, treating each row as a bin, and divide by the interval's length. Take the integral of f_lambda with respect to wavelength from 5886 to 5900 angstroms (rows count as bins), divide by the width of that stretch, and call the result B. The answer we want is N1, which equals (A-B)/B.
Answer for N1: 0.119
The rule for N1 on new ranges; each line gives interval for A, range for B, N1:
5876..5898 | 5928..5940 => -0.054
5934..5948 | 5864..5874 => 0.013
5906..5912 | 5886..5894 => 0.052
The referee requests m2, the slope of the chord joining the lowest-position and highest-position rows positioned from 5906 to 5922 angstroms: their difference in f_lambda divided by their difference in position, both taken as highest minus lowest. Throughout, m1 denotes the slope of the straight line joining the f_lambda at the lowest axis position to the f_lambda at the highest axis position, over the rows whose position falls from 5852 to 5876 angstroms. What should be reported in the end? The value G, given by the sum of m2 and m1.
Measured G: 0.17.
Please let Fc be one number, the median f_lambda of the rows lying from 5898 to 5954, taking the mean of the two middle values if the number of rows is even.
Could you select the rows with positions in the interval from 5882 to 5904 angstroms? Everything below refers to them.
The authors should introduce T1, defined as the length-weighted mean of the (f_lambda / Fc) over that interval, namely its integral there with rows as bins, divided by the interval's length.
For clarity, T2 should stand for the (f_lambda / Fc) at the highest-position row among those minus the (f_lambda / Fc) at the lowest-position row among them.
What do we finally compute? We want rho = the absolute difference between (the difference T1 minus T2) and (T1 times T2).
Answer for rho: 1.01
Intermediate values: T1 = 0.98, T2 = -0.02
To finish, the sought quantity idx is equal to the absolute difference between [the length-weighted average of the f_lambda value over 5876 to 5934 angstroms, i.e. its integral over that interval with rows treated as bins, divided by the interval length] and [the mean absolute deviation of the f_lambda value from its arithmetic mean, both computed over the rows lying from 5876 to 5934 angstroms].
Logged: 34.4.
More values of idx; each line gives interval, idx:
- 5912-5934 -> 35.4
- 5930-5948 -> 36.8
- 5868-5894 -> 34.0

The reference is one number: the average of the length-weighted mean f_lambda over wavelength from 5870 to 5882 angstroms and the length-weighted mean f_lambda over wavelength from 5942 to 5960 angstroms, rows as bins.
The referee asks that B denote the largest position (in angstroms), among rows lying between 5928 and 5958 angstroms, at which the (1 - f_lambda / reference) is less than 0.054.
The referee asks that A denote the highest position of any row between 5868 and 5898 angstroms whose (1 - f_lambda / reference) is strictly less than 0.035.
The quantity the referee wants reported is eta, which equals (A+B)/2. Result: 5920.0 angstroms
